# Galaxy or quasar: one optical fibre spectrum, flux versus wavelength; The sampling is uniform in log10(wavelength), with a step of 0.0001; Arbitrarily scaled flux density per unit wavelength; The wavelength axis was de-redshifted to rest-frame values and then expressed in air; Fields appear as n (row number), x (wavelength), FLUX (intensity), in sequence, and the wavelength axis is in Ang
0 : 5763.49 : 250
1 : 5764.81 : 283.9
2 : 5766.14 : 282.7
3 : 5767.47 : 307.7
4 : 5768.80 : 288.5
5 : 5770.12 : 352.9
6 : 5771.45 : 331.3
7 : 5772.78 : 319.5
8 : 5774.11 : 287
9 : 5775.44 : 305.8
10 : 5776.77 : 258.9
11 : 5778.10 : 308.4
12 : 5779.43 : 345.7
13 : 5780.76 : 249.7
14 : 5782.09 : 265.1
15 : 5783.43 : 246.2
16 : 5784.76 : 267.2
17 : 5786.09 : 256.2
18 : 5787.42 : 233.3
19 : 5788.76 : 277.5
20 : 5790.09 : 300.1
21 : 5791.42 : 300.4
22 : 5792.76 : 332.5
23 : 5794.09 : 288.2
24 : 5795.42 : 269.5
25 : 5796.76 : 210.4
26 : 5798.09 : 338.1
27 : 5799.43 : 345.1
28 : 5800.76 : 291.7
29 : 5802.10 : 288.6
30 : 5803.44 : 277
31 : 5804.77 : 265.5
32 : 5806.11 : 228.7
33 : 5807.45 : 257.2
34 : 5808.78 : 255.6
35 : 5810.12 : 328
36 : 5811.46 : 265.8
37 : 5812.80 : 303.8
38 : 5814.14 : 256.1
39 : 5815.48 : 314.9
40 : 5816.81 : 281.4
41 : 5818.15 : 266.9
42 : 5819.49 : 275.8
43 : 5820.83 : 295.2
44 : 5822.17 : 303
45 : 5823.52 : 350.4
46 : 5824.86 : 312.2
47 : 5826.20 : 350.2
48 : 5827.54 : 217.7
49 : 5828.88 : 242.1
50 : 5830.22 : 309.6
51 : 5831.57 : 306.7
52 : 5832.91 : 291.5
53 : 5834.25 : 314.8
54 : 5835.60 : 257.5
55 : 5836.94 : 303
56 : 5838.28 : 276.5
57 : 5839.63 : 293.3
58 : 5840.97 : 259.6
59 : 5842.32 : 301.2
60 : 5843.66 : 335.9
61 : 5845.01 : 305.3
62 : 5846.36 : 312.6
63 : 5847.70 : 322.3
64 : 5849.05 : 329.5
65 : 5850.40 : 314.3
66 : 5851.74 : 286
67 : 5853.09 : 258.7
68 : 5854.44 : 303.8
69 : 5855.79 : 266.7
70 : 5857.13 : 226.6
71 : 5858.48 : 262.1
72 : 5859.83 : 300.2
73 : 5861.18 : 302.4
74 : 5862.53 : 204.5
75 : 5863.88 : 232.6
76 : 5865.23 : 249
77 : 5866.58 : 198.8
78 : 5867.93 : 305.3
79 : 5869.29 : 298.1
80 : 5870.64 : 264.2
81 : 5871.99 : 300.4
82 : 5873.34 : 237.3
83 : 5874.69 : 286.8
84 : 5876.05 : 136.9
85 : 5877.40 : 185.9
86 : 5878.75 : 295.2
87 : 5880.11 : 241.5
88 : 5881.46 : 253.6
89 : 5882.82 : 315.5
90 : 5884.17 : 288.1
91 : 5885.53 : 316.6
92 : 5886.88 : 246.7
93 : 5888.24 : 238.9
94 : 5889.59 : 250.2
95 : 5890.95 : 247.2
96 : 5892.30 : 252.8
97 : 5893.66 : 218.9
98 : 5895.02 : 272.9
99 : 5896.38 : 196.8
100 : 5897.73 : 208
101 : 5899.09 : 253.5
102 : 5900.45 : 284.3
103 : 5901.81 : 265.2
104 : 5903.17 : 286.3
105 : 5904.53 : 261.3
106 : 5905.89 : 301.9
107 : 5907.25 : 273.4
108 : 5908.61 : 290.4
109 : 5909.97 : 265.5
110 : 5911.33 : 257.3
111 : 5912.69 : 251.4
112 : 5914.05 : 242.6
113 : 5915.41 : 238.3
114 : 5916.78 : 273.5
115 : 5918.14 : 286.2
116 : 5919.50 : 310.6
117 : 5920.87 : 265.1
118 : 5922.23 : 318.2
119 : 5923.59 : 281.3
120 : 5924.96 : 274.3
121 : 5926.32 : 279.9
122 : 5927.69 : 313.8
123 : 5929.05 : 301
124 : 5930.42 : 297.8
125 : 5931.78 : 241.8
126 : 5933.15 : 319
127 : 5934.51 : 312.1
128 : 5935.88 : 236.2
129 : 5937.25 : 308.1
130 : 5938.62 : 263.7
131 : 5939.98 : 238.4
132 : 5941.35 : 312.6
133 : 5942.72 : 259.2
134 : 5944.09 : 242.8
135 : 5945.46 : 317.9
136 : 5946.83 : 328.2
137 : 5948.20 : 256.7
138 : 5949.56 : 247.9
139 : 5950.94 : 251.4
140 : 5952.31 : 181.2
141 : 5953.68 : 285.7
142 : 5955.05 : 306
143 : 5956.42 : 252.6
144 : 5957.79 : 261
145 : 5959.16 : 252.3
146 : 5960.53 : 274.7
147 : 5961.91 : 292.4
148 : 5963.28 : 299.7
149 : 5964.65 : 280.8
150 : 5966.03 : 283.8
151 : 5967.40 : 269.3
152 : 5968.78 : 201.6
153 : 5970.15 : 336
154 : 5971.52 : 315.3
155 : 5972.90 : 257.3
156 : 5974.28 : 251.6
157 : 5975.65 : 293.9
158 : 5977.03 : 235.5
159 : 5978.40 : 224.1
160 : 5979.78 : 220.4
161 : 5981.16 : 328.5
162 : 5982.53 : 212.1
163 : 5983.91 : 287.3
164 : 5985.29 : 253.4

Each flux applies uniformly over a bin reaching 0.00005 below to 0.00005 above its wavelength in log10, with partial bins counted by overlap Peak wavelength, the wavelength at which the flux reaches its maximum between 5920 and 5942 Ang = 5933.15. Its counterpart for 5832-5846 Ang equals 5843.66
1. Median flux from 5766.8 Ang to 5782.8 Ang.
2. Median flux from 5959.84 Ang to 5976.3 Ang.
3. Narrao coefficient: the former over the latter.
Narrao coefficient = 1.09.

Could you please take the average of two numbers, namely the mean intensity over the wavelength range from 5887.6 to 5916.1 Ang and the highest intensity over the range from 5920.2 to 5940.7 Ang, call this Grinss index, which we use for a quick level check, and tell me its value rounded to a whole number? 287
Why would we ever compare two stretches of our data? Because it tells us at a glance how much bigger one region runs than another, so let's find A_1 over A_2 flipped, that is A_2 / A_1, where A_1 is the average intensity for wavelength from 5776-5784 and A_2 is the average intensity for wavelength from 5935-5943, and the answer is 0.97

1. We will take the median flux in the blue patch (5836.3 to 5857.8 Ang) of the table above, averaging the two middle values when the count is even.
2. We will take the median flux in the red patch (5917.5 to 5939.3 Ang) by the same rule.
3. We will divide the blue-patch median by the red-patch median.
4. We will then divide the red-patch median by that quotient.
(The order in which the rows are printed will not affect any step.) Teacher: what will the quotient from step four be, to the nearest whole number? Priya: 282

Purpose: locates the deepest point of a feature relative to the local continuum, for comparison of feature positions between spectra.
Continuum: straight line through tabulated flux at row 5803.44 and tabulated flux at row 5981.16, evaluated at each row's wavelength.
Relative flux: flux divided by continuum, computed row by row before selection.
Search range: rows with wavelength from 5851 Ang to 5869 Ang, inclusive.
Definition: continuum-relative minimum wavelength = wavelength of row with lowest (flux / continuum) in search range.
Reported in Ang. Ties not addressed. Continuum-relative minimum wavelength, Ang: 5866.58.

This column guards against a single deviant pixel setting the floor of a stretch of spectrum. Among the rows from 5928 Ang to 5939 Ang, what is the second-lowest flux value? 241.8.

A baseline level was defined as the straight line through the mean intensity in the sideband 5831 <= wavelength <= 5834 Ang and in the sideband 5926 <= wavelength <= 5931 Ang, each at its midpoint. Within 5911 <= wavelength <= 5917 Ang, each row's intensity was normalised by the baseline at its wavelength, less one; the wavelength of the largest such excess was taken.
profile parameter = 5916.78 Ang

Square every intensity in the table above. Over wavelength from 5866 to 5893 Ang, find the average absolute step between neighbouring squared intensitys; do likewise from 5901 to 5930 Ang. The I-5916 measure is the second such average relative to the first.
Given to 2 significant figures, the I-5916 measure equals 0.54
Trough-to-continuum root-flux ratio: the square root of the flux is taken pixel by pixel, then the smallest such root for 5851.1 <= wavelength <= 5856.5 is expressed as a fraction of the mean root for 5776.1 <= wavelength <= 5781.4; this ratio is 0.945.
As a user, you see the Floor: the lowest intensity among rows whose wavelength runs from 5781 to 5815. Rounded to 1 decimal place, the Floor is 210.4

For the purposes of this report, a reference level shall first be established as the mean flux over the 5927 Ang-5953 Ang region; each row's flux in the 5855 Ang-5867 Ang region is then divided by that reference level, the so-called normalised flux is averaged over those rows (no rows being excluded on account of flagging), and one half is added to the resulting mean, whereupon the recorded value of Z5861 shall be 1.41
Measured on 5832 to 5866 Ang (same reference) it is 1.53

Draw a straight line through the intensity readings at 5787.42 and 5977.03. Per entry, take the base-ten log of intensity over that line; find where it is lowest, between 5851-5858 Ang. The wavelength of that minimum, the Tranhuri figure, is 5857.13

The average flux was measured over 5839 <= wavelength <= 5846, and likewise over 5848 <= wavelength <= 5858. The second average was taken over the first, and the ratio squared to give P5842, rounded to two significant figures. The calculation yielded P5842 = 0.90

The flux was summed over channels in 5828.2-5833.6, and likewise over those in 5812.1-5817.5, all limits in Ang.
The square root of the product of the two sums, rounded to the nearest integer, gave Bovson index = 1153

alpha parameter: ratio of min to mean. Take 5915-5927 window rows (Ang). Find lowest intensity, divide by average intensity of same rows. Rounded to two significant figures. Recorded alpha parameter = 0.85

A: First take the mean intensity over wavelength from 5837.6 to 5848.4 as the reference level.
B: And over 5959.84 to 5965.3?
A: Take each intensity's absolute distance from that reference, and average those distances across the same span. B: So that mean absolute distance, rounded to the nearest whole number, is 14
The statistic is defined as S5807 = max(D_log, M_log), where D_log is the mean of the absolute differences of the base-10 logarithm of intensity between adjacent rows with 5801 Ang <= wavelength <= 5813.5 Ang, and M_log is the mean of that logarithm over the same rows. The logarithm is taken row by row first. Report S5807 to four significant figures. 2.436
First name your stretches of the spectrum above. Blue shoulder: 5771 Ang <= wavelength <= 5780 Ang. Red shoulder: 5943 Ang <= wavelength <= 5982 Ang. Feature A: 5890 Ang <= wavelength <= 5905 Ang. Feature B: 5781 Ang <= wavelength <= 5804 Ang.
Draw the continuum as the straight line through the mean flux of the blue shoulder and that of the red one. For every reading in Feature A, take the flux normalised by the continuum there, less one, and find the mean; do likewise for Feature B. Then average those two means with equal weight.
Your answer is -0.10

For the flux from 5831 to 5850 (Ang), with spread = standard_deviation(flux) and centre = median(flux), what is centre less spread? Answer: 281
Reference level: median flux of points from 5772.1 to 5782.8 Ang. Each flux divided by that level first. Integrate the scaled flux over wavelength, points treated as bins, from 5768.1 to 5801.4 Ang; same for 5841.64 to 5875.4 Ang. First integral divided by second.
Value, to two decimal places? 1.02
